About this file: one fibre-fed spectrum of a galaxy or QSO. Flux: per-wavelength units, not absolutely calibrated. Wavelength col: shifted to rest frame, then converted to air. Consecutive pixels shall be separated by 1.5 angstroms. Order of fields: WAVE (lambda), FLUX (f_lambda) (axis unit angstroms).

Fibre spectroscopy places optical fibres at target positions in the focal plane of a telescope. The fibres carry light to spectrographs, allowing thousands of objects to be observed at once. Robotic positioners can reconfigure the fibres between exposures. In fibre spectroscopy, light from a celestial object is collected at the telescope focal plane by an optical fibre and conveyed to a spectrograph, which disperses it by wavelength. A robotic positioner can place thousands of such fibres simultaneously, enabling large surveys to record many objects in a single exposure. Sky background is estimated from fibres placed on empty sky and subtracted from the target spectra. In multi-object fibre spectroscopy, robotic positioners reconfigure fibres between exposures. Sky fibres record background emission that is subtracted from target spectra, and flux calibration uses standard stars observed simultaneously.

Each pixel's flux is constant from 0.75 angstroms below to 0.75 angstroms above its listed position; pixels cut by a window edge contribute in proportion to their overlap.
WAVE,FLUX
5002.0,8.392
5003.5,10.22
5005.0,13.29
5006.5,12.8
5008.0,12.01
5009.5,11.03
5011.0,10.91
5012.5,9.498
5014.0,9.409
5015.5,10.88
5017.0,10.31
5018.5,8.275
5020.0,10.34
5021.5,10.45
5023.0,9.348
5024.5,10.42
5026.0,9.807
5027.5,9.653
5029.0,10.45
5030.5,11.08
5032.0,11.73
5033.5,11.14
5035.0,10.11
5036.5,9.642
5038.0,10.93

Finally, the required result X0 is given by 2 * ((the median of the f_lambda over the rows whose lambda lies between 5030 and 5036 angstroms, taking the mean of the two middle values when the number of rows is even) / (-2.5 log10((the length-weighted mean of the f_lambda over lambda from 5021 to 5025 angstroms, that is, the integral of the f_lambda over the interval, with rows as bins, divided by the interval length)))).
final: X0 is -8.9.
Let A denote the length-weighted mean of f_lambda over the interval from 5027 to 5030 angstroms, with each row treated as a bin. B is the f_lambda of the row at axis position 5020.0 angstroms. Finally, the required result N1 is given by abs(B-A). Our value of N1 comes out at 0.2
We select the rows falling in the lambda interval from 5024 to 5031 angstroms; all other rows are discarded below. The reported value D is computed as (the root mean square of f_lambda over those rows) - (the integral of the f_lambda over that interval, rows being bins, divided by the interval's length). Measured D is 0.05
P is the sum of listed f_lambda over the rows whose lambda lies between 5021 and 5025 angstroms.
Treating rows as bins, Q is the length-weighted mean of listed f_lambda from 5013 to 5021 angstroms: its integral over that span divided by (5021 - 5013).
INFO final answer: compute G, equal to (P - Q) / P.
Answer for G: 0.67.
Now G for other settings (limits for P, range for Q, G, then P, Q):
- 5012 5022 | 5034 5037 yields 0.86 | 69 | 10.0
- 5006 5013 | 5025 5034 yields 0.81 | 56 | 10.6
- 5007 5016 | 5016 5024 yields 0.85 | 64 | 9.8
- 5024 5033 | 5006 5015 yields 0.83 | 63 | 10.9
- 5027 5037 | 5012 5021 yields 0.87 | 74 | 9.8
